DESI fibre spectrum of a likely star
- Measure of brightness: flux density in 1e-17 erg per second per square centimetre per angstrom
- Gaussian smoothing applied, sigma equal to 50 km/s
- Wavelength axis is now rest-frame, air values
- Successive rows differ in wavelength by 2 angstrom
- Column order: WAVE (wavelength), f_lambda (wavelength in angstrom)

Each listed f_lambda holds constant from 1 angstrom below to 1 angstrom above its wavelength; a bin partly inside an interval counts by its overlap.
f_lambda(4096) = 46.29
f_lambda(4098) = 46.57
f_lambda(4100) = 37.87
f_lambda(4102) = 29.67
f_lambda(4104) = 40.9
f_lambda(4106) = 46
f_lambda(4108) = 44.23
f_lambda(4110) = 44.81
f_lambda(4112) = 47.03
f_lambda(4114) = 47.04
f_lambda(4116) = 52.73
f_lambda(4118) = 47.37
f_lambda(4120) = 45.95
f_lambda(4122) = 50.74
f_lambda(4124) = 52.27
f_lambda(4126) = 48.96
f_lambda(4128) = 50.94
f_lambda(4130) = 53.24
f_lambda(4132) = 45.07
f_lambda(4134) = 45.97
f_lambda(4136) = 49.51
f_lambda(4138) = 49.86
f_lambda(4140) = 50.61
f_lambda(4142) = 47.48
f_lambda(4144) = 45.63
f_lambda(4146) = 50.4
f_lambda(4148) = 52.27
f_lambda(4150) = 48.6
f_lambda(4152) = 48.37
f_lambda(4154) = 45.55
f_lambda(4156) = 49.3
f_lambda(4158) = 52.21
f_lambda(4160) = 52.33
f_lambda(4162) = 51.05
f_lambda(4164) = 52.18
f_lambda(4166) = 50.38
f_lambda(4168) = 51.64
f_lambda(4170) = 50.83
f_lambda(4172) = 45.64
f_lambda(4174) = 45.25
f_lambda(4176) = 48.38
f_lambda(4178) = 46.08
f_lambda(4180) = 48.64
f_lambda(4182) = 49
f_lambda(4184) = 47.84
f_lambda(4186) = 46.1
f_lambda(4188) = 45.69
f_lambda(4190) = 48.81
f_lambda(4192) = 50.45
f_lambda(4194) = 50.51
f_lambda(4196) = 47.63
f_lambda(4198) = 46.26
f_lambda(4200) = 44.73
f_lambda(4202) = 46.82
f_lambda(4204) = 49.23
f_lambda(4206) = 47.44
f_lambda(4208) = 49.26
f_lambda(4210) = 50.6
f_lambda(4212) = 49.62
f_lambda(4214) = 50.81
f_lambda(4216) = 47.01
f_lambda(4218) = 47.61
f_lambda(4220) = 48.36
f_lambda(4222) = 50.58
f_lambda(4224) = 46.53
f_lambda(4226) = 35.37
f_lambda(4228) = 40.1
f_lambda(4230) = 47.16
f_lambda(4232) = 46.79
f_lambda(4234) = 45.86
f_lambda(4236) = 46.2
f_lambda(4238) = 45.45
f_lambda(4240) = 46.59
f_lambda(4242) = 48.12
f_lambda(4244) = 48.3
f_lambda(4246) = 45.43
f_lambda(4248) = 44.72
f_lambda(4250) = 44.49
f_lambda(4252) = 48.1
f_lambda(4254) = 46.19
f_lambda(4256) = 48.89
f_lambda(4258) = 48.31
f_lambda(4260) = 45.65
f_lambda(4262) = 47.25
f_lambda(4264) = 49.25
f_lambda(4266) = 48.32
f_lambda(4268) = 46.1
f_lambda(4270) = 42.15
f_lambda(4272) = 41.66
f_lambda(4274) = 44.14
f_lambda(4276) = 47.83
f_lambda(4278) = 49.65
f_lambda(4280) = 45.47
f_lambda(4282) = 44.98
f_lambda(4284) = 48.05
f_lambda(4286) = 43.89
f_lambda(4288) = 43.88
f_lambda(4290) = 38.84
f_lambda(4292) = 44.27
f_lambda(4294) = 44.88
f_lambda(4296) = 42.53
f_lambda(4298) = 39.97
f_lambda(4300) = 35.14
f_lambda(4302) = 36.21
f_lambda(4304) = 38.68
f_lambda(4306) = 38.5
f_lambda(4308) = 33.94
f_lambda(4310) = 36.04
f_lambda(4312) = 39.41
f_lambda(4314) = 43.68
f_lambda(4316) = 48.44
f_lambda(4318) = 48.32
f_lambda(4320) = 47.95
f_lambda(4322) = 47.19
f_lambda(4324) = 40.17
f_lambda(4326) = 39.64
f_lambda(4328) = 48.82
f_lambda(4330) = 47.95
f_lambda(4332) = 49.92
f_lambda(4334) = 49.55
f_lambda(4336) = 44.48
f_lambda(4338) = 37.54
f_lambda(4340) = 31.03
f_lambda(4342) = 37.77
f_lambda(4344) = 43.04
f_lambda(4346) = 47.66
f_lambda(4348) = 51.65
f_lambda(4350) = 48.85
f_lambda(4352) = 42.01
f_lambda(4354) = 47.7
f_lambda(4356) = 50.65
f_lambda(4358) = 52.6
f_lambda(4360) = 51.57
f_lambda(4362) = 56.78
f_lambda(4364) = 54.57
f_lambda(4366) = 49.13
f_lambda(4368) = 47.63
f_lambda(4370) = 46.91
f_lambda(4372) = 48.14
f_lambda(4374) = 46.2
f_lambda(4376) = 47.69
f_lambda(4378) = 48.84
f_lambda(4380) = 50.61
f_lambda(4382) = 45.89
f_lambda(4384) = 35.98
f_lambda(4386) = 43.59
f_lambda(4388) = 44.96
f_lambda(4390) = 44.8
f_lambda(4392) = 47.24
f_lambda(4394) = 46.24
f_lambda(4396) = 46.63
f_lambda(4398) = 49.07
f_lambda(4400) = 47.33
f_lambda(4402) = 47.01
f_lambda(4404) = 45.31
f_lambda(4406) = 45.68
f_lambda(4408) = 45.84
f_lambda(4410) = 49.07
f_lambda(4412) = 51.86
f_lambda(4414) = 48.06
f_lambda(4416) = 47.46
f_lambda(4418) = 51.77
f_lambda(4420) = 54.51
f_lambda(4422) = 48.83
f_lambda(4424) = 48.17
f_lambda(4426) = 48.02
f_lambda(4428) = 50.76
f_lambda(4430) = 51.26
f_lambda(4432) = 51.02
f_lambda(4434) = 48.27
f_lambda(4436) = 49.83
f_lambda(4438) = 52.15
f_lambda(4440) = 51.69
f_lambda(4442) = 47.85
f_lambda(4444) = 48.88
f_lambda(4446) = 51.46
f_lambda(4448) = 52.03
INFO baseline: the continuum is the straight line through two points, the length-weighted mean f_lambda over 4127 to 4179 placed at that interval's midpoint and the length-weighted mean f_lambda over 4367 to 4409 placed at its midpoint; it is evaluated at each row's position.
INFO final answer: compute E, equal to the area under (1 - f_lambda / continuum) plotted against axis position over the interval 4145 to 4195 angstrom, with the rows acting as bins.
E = -0.1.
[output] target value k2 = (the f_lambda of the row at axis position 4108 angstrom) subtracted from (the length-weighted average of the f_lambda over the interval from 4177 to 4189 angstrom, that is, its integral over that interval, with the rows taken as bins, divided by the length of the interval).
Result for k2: 3.0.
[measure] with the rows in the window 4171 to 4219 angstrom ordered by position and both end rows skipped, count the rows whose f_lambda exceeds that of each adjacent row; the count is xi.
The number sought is 6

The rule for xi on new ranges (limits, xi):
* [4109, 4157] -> 5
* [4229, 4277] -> 5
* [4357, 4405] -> 6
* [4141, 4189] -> 6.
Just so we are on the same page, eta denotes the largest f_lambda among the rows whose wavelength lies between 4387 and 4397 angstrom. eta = 47.24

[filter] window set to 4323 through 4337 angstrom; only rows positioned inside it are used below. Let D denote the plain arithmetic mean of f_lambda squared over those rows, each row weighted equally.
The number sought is 2113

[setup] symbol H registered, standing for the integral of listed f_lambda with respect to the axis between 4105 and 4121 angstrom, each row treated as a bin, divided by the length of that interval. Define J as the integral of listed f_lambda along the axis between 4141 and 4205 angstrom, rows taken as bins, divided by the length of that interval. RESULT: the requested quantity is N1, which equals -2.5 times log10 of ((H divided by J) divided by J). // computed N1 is 4.255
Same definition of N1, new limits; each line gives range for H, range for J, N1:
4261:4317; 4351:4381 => 4.386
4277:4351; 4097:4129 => 4.217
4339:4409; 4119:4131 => 4.335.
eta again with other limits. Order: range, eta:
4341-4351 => 51.65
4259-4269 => 49.25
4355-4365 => 56.78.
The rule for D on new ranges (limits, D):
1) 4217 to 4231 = 2059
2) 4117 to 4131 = 2498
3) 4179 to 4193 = 2314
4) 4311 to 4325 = 2040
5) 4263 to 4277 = 2091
